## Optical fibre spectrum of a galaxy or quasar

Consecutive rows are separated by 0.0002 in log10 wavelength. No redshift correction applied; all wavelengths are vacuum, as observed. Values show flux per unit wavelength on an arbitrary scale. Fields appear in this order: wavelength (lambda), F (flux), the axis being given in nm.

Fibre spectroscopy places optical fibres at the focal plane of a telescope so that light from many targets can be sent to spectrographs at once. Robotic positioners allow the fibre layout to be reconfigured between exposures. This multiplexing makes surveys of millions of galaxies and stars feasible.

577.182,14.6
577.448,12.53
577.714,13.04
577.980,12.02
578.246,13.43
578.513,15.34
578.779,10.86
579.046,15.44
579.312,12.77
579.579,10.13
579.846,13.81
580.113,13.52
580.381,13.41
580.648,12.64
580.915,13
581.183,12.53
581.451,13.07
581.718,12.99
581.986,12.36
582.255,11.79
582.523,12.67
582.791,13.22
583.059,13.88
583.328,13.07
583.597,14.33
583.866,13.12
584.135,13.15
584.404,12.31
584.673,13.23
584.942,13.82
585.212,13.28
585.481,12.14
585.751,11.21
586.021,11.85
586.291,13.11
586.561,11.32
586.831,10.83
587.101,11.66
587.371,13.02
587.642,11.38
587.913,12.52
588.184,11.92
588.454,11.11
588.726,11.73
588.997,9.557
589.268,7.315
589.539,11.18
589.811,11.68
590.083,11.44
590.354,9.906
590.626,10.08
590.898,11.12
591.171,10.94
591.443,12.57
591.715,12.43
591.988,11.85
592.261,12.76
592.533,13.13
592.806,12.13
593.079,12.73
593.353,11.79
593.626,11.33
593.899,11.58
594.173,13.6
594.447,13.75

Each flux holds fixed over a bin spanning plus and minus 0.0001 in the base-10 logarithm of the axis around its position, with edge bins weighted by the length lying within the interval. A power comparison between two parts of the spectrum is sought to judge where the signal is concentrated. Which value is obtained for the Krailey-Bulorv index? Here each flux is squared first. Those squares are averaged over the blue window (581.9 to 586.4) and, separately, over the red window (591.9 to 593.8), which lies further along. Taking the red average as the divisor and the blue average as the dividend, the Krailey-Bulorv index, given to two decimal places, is 1.10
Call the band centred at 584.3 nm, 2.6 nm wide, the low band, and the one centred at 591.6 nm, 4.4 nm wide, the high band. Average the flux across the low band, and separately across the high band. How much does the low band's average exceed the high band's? 1.5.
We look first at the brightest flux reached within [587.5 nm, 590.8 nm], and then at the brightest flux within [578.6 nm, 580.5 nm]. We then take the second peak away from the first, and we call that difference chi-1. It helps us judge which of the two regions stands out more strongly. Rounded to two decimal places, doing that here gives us -2.92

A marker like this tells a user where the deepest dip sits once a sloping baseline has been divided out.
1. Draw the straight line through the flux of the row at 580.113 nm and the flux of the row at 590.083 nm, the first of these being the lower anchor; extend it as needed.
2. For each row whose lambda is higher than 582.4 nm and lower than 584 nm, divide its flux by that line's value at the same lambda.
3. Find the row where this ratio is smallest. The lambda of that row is 582.523 nm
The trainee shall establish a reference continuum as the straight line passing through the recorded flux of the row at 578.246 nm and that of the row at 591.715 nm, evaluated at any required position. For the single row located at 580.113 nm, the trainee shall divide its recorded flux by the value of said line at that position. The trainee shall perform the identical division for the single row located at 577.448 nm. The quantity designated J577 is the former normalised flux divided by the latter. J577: 1.10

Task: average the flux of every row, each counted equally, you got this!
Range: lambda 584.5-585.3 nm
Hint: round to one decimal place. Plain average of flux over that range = 13.4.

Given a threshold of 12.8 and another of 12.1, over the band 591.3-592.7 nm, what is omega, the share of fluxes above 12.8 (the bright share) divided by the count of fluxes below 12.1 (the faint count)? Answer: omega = 0.20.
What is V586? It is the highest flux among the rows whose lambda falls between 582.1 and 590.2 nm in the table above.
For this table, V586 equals 14.33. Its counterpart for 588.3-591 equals 11.73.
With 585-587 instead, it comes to 13.28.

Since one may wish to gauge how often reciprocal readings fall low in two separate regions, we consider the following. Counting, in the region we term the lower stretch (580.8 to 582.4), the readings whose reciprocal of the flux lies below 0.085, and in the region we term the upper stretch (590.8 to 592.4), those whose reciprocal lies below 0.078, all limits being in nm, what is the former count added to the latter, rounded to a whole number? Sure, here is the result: 6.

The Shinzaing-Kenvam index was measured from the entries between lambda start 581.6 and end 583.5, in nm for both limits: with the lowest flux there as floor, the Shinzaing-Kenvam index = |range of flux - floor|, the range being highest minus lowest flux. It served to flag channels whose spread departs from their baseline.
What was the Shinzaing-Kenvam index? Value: 10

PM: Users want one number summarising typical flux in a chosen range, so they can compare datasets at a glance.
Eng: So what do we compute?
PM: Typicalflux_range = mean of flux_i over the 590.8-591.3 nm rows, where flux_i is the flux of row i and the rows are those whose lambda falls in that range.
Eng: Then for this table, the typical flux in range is 11.0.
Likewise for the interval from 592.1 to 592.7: 12.9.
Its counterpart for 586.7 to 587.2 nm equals 11.2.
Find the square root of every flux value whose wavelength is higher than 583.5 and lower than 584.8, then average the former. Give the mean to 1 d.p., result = 3.6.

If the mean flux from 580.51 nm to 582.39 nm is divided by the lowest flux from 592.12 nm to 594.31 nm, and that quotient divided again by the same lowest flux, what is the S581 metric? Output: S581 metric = 0.098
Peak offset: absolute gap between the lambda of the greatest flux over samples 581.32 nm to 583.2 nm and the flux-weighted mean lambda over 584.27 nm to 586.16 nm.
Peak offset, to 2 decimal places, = 2.13 nm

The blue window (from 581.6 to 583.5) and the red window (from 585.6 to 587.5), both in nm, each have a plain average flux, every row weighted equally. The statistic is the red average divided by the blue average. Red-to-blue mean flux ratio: 0.92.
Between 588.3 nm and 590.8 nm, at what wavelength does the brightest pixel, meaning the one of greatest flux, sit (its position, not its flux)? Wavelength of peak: 588.726 nm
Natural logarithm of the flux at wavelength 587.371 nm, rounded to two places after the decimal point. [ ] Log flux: 2.57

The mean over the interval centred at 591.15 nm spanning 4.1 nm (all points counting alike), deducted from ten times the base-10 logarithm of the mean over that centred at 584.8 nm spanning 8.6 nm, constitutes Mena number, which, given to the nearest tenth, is -0.5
